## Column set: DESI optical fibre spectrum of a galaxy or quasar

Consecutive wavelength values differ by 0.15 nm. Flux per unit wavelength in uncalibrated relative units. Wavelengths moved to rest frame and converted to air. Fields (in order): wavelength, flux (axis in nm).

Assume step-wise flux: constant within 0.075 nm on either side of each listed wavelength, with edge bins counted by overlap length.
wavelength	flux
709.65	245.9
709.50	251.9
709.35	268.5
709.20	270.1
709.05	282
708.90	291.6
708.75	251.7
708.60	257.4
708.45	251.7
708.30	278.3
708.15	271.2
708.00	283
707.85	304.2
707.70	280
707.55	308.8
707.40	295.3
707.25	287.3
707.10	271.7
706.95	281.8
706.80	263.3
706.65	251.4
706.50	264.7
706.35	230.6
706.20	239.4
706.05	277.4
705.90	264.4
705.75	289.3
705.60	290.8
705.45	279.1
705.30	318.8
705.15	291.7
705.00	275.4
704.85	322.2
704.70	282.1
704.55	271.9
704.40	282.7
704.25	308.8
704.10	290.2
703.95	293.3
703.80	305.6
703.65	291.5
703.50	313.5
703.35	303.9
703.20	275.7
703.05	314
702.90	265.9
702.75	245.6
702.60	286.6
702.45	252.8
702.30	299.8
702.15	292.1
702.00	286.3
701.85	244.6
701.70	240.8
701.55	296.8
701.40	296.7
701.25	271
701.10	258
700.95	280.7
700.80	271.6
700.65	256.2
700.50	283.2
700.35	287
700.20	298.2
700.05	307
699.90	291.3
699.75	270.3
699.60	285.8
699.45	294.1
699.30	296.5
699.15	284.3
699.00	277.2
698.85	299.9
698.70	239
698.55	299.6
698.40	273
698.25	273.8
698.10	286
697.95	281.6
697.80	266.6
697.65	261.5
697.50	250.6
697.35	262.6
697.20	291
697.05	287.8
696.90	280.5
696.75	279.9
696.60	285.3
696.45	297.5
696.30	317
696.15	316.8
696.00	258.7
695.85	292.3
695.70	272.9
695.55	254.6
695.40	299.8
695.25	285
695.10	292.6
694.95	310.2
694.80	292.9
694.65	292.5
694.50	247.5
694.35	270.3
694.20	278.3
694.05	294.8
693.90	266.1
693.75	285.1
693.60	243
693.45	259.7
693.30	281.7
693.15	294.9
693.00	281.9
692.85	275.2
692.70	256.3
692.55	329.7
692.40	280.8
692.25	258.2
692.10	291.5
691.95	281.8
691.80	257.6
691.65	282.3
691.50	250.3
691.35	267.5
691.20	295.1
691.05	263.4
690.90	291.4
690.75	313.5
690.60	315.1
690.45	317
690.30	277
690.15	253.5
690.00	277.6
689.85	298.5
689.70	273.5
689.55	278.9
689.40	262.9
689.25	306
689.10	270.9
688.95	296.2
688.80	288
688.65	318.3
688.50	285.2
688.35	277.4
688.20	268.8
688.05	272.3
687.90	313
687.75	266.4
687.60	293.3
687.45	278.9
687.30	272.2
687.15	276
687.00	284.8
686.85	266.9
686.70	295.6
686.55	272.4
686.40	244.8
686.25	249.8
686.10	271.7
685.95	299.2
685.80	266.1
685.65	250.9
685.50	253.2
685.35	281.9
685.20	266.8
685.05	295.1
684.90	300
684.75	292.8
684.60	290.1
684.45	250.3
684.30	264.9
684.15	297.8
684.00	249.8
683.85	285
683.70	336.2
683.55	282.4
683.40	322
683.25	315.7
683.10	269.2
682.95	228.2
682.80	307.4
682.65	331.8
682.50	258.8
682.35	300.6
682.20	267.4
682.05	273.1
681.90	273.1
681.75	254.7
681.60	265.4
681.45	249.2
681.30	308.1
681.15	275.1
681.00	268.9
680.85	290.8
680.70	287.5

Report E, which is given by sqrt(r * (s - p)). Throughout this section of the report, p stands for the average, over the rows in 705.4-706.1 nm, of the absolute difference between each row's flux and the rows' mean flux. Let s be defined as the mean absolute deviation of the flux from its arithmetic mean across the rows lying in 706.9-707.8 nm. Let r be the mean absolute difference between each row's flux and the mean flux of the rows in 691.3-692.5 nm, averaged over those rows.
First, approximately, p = 8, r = 13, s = 10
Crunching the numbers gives 5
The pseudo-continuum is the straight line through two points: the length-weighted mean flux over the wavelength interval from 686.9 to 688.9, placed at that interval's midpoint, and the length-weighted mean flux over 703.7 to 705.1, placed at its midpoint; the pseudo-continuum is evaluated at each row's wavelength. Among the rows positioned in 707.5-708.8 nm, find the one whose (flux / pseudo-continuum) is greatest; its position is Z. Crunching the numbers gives 707.55 nm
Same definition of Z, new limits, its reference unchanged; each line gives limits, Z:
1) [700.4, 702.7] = 702.30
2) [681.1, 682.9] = 682.65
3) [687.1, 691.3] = 688.65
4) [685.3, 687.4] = 685.95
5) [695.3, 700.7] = 696.30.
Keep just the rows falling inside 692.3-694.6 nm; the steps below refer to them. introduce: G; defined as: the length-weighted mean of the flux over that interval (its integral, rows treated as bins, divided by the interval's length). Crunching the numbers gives 276.3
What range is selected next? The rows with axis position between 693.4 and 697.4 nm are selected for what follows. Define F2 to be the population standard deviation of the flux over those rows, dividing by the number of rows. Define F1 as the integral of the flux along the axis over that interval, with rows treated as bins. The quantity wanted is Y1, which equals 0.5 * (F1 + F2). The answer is 574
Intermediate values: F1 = 1129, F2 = 19.2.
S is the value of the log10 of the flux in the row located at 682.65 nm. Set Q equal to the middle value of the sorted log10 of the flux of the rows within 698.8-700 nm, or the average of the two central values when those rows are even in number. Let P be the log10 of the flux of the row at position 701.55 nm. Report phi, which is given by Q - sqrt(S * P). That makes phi -0.036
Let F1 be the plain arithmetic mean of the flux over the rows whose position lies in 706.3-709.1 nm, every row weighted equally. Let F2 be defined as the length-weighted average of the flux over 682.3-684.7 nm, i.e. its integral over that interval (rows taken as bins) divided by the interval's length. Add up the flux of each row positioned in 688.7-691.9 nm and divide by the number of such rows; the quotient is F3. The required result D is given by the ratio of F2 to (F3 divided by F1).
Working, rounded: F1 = 274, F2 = 287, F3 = 283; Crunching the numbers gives 278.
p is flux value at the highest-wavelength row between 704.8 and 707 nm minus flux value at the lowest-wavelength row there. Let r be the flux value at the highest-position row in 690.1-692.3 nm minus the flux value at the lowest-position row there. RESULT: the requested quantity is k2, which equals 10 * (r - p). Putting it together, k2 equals 451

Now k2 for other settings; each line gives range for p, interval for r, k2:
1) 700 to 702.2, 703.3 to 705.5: -99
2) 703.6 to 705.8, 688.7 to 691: 56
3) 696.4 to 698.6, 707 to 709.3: -37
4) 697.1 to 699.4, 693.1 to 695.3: -154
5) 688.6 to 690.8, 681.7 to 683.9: 351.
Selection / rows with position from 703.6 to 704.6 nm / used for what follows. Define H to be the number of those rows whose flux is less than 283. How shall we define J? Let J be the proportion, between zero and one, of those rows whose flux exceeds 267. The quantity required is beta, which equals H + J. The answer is 3.0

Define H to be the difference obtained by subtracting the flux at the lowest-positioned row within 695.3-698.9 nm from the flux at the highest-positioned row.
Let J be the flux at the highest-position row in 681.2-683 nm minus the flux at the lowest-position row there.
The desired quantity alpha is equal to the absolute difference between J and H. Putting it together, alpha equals 80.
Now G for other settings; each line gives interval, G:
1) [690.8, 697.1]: 281.1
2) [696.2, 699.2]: 280.0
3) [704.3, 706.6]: 278.7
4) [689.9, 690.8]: 291.9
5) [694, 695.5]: 285.7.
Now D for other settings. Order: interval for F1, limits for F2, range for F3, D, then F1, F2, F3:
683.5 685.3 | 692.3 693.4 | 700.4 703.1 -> 295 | 284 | 285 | 275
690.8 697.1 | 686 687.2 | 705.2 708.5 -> 275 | 281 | 271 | 276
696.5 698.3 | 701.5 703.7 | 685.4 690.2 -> 278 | 276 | 280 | 278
